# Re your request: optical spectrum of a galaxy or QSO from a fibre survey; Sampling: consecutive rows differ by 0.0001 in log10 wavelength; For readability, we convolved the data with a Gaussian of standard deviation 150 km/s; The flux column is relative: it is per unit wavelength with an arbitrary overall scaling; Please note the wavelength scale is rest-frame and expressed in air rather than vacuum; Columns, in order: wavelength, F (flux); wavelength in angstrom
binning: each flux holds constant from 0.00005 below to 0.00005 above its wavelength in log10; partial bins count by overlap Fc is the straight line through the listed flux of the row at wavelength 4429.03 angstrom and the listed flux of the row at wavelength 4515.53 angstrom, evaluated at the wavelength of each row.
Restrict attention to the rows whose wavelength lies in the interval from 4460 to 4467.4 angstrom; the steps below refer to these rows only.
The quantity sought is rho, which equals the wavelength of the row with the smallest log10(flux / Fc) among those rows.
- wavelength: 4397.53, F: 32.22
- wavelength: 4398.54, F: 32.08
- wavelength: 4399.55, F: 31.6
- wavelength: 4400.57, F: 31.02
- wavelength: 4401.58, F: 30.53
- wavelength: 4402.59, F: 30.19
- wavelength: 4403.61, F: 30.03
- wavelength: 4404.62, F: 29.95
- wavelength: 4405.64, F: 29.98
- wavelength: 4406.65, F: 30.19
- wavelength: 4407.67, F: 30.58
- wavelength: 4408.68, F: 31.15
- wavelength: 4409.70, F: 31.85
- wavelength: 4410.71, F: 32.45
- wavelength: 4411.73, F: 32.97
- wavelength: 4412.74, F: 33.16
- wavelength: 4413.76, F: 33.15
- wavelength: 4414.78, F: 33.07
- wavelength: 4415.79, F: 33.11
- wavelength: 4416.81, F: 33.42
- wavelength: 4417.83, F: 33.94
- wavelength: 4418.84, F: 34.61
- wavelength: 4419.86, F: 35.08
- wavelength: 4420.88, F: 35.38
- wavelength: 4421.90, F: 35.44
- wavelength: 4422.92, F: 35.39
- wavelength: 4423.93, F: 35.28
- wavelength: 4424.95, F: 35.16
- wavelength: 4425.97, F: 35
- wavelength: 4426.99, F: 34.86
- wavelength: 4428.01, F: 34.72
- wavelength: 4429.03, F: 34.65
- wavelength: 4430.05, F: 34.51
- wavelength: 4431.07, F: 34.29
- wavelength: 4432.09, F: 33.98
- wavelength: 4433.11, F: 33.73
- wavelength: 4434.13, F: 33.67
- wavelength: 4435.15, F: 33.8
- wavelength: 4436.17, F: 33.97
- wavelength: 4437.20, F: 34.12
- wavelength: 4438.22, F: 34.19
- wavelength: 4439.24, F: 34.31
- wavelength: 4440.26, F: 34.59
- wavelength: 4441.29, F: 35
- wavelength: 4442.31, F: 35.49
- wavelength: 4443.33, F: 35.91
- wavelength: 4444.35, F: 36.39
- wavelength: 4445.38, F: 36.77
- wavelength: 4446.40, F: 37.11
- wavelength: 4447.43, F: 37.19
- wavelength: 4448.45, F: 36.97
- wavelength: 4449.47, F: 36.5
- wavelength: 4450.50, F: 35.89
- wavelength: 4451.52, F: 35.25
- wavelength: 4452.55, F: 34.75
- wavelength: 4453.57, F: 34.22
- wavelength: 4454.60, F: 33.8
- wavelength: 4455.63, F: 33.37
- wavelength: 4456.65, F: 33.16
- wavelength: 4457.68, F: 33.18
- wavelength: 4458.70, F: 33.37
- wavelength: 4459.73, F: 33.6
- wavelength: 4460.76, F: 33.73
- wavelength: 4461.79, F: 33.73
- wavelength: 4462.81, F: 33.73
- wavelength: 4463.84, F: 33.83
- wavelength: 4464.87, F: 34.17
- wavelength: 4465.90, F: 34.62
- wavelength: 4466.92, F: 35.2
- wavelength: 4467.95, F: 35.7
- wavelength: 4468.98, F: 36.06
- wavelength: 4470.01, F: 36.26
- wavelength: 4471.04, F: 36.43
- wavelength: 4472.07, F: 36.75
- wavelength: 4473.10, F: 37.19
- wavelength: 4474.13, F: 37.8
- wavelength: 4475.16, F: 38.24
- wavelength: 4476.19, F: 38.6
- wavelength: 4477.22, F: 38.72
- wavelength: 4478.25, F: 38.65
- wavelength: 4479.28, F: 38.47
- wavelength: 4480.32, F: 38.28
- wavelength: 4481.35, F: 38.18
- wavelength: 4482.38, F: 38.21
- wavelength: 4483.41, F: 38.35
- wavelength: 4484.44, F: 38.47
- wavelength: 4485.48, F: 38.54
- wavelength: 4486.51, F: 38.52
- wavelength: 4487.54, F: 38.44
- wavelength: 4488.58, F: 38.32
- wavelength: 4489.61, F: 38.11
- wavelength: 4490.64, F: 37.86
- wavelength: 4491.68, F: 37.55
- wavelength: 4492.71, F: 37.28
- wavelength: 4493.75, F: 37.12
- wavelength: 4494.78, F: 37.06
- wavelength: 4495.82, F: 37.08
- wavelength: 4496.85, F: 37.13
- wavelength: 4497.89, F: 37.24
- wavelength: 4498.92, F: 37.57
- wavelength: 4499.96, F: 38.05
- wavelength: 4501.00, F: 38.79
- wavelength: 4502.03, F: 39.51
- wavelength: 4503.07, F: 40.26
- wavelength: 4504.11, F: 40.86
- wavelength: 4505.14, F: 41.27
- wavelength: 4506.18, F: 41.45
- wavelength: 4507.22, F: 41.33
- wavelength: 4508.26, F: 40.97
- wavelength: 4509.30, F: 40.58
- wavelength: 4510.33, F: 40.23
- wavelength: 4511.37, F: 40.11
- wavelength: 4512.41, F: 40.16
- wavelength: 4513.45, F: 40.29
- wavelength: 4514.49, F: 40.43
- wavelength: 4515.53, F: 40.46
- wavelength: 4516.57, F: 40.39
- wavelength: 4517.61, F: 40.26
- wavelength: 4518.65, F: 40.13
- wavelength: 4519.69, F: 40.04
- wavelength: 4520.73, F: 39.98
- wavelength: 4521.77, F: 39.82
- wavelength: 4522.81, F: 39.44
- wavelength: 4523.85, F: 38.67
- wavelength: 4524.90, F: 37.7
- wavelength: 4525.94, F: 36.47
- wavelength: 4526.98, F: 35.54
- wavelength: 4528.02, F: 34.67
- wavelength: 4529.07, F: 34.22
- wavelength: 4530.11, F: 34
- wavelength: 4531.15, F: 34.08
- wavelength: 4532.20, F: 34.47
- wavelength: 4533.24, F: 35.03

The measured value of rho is 4462.81 angstrom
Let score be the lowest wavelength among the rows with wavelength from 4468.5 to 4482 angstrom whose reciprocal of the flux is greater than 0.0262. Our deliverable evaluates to 4468.98 angstrom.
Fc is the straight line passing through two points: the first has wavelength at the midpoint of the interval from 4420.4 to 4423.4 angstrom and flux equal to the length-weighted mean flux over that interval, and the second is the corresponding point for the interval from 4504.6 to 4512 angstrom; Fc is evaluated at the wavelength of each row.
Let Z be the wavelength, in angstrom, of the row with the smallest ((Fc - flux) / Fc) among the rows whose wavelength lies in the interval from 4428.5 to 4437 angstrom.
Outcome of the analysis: 4429.03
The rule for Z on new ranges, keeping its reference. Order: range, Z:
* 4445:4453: 4447.43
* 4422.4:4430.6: 4422.92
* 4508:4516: 4508.26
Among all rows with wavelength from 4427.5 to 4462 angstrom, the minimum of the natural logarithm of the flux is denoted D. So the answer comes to 3.50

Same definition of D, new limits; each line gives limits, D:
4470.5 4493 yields 3.60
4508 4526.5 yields 3.60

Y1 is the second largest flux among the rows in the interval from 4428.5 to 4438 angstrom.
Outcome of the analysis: 34.51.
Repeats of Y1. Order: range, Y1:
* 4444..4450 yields 37.11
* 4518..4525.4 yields 40.04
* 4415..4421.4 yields 35.08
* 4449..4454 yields 35.89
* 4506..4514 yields 41.33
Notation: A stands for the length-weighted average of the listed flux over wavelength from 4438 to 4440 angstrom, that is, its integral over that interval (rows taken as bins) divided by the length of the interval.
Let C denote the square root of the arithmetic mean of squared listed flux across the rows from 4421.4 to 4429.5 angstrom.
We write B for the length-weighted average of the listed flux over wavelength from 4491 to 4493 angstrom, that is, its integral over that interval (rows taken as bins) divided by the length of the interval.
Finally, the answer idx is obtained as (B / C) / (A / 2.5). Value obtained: 0.078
